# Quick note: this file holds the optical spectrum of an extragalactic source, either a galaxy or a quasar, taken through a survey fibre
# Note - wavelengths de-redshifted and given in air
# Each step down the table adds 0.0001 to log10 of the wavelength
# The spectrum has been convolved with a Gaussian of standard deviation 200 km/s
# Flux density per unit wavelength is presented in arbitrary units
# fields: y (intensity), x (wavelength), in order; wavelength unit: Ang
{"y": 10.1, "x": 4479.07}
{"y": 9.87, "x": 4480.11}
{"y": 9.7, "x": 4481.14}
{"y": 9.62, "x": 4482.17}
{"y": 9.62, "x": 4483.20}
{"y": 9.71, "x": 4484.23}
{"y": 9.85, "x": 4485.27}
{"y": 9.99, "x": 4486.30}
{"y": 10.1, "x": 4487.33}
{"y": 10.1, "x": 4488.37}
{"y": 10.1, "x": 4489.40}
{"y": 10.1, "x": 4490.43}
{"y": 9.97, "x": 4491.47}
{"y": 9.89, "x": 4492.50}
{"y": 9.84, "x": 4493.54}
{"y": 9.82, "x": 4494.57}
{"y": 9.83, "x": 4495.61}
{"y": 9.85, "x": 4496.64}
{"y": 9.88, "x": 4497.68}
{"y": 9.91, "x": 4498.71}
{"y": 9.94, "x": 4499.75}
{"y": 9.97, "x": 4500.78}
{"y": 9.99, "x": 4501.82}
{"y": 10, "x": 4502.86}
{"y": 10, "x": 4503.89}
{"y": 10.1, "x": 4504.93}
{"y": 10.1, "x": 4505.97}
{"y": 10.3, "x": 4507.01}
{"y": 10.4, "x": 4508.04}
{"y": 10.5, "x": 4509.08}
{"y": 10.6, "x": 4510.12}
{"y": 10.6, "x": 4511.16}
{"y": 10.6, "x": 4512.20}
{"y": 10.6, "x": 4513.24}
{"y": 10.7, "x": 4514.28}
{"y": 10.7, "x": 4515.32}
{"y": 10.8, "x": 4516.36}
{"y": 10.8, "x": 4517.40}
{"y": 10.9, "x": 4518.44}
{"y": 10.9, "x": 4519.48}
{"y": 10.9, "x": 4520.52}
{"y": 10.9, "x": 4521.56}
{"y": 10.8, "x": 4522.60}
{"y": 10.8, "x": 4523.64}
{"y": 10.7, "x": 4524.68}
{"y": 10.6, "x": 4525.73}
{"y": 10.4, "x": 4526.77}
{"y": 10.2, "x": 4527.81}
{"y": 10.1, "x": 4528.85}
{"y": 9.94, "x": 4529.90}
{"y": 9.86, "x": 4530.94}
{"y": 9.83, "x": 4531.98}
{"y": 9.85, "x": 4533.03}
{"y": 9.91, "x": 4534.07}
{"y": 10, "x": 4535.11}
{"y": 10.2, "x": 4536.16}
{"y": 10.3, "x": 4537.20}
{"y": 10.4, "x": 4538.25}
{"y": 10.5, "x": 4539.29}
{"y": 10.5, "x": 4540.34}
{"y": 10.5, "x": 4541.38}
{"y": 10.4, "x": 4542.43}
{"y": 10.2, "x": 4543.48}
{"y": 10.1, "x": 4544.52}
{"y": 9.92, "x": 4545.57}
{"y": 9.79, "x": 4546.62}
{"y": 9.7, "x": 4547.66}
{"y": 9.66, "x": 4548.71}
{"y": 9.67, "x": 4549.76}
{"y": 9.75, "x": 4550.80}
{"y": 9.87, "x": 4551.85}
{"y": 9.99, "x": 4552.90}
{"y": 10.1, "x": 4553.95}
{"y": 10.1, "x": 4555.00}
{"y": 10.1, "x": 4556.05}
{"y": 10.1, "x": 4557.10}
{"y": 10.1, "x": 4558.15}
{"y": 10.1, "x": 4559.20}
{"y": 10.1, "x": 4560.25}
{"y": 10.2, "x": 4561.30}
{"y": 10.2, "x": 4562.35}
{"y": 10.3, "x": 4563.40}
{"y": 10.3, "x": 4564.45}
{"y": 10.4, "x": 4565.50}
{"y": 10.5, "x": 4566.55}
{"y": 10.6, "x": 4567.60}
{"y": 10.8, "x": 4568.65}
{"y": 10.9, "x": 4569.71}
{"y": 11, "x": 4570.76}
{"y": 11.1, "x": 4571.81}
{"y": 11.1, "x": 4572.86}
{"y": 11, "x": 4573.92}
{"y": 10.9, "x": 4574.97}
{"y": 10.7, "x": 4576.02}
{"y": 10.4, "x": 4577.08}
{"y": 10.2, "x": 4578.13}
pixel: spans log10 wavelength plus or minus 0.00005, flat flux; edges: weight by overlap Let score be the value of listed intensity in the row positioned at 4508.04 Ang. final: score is 10.4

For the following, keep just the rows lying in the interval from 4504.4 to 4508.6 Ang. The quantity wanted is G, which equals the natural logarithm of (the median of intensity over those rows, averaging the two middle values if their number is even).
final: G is 2.32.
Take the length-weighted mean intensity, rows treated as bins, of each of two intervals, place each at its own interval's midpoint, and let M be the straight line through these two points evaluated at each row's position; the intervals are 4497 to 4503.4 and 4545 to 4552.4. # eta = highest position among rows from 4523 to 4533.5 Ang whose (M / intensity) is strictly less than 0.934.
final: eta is 4525.73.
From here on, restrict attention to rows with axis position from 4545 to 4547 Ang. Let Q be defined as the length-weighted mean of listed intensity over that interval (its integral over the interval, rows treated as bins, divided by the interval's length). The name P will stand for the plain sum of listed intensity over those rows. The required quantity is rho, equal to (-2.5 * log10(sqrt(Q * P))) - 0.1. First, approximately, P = 19.7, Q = 9.8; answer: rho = -2.96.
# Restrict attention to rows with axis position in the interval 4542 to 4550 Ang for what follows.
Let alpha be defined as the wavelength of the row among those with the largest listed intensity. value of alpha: 4542.43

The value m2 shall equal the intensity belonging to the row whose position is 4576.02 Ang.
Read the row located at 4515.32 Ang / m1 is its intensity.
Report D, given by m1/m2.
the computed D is 1.00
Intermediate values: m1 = 10.7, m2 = 10.7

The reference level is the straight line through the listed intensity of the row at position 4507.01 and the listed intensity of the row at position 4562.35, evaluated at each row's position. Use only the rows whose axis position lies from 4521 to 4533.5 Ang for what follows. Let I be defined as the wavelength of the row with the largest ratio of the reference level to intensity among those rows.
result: 4531.98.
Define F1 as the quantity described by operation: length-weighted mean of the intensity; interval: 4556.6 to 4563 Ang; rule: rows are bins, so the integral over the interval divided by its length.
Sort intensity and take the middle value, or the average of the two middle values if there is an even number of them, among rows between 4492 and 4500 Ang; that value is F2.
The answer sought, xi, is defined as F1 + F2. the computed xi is 20.0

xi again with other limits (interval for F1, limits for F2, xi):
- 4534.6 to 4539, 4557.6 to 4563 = 20.3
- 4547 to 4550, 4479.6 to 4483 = 19.4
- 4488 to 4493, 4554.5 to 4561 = 20.1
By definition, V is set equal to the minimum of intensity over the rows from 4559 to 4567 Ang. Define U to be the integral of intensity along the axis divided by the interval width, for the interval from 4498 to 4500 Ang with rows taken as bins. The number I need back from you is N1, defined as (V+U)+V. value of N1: 30.1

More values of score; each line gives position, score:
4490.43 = 10.1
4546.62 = 9.79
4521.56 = 10.9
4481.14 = 9.7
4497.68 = 9.88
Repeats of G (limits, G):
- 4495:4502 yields 2.29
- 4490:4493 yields 2.30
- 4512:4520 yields 2.37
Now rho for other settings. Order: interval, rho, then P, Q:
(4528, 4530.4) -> -2.98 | 20.0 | 10.0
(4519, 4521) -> -3.07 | 21.8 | 10.9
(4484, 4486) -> -2.95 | 19.6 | 9.8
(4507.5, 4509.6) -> -3.03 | 20.9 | 10.5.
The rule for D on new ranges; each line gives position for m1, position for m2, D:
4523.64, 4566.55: 1.03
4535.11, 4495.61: 1.02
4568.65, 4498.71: 1.09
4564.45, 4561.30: 1.01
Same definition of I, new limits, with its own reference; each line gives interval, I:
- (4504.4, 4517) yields 4504.93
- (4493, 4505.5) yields 4494.57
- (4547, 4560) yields 4548.71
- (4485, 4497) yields 4494.57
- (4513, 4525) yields 4513.24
